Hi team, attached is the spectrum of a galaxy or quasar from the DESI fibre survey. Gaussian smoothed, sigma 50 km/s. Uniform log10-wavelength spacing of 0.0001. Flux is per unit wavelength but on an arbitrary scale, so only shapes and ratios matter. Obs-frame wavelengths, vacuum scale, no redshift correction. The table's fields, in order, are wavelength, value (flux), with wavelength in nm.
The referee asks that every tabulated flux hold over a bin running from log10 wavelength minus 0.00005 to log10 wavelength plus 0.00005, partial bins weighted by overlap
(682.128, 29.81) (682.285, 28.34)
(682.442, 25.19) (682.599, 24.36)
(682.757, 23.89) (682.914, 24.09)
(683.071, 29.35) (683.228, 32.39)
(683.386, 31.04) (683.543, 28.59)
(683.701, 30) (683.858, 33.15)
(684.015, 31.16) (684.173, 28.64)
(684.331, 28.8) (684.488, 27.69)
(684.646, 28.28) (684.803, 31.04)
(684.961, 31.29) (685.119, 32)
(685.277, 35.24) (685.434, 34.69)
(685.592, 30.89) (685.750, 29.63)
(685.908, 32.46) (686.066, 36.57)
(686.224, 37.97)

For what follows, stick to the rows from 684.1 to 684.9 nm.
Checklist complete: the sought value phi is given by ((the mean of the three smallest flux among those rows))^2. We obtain 795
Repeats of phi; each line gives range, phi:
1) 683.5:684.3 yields 845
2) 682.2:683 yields 581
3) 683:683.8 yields 859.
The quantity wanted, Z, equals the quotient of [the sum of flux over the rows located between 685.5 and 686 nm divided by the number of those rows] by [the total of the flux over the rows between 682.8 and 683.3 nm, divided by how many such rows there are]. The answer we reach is 1.08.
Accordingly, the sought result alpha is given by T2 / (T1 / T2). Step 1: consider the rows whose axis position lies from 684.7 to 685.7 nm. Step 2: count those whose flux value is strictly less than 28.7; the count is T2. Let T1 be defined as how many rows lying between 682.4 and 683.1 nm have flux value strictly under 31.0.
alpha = 0.00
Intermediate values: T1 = 5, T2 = 0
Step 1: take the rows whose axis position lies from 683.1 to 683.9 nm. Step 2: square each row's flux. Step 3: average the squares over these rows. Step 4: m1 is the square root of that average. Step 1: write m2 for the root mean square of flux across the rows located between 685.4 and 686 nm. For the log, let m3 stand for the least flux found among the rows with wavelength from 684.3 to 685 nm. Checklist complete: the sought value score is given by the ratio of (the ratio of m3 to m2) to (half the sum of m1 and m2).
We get 0.027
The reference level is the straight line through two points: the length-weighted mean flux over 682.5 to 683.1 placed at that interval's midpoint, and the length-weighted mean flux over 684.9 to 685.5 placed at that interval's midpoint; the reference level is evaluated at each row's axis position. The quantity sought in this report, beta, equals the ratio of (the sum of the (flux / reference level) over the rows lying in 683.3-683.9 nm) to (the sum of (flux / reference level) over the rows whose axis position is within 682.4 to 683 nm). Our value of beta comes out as 1.11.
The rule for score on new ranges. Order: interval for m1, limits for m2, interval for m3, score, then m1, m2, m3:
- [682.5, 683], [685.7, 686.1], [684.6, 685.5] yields 0.030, 24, 33.0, 28.28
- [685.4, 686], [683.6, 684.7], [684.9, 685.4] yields 0.034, 32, 29.7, 31.29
